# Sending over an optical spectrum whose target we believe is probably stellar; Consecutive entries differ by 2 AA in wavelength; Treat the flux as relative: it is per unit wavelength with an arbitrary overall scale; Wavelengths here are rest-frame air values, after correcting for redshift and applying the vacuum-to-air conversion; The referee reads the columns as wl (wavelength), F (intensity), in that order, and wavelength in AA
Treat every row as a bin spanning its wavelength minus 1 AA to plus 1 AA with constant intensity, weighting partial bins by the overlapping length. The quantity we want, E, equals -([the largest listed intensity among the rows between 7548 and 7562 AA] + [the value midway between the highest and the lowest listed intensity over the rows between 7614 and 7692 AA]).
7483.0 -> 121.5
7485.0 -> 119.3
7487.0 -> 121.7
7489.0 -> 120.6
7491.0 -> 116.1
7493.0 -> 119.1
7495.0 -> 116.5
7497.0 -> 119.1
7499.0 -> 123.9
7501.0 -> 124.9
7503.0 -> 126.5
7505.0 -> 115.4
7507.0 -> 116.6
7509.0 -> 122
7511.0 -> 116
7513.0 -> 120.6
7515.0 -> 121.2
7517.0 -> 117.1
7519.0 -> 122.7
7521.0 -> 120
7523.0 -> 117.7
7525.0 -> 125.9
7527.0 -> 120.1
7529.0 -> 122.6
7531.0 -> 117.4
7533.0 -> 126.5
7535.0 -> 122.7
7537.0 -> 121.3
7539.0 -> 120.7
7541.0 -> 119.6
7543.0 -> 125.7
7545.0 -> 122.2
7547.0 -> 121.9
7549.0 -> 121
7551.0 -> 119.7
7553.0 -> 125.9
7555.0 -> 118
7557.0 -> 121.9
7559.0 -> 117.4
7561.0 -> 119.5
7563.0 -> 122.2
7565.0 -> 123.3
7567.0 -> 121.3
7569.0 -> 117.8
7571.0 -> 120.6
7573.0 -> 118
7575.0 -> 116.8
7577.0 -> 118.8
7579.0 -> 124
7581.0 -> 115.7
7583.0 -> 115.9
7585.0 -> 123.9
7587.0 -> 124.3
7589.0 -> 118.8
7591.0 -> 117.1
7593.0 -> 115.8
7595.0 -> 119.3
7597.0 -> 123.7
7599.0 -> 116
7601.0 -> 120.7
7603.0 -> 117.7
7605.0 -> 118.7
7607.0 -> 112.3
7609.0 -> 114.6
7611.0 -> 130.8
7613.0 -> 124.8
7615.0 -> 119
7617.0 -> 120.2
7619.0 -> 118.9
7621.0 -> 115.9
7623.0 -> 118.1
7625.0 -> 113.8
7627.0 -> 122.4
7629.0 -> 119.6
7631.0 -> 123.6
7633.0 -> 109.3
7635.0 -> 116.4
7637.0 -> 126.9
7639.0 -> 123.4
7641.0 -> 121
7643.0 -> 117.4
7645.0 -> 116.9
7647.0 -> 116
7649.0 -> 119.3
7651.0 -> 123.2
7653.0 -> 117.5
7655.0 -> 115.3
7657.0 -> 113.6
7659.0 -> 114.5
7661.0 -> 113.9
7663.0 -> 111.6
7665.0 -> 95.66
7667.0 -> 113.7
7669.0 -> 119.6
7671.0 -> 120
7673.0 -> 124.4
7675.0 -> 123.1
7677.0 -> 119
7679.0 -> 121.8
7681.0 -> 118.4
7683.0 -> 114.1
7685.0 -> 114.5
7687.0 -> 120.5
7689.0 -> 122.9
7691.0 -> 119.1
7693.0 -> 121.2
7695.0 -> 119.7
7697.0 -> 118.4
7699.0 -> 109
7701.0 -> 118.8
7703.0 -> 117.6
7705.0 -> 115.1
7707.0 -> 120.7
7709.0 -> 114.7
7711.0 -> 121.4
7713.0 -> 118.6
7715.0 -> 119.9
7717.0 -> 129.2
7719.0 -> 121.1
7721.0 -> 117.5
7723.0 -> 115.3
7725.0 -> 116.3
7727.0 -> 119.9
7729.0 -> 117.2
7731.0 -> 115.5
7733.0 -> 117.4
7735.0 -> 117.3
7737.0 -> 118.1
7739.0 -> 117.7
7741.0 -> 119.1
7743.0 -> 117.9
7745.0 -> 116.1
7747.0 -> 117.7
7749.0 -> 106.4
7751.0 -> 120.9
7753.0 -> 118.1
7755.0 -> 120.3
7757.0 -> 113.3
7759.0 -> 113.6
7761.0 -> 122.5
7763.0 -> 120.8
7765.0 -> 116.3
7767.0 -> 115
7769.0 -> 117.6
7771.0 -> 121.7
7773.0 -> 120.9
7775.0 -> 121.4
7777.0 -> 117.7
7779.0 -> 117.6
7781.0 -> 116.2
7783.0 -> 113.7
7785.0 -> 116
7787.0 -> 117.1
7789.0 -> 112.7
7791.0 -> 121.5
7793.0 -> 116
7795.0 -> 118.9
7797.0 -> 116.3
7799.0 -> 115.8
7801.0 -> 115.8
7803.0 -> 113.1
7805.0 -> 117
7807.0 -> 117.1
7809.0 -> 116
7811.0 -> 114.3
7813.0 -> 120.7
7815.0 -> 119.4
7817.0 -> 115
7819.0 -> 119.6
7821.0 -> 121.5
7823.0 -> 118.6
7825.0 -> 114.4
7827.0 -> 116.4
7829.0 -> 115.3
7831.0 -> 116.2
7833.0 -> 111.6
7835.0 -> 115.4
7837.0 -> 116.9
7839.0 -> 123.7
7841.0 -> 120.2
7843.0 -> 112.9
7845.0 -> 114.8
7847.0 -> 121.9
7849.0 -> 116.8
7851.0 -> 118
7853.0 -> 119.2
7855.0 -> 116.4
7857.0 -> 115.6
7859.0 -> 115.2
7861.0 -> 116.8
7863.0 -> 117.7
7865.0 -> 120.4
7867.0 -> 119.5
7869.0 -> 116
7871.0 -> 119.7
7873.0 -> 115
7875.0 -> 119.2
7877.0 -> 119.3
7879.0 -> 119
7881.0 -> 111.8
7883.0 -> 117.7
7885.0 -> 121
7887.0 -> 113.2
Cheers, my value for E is -237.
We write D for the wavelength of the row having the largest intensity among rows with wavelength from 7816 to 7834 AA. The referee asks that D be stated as 7821.0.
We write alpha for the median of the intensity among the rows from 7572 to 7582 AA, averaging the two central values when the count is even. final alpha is 118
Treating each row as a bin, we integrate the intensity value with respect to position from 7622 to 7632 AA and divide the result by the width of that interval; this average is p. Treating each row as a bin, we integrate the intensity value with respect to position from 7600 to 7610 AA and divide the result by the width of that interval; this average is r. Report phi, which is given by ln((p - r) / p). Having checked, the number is -3.8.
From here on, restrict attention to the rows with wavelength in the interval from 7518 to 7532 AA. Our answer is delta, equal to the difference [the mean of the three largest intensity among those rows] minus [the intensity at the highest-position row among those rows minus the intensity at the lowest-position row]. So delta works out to 129.0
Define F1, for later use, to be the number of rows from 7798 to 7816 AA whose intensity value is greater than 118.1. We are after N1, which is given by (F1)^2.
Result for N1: 4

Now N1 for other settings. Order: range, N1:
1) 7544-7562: 49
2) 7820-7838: 4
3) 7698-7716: 25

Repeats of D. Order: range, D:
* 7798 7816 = 7813.0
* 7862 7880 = 7865.0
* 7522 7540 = 7533.0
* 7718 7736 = 7719.0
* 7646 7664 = 7651.0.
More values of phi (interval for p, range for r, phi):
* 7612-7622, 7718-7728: -4.2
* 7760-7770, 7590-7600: -7.6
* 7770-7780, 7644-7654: -4.5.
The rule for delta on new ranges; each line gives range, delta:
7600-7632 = 123.5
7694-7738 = 125.5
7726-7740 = 120.8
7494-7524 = 123.9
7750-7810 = 126.8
